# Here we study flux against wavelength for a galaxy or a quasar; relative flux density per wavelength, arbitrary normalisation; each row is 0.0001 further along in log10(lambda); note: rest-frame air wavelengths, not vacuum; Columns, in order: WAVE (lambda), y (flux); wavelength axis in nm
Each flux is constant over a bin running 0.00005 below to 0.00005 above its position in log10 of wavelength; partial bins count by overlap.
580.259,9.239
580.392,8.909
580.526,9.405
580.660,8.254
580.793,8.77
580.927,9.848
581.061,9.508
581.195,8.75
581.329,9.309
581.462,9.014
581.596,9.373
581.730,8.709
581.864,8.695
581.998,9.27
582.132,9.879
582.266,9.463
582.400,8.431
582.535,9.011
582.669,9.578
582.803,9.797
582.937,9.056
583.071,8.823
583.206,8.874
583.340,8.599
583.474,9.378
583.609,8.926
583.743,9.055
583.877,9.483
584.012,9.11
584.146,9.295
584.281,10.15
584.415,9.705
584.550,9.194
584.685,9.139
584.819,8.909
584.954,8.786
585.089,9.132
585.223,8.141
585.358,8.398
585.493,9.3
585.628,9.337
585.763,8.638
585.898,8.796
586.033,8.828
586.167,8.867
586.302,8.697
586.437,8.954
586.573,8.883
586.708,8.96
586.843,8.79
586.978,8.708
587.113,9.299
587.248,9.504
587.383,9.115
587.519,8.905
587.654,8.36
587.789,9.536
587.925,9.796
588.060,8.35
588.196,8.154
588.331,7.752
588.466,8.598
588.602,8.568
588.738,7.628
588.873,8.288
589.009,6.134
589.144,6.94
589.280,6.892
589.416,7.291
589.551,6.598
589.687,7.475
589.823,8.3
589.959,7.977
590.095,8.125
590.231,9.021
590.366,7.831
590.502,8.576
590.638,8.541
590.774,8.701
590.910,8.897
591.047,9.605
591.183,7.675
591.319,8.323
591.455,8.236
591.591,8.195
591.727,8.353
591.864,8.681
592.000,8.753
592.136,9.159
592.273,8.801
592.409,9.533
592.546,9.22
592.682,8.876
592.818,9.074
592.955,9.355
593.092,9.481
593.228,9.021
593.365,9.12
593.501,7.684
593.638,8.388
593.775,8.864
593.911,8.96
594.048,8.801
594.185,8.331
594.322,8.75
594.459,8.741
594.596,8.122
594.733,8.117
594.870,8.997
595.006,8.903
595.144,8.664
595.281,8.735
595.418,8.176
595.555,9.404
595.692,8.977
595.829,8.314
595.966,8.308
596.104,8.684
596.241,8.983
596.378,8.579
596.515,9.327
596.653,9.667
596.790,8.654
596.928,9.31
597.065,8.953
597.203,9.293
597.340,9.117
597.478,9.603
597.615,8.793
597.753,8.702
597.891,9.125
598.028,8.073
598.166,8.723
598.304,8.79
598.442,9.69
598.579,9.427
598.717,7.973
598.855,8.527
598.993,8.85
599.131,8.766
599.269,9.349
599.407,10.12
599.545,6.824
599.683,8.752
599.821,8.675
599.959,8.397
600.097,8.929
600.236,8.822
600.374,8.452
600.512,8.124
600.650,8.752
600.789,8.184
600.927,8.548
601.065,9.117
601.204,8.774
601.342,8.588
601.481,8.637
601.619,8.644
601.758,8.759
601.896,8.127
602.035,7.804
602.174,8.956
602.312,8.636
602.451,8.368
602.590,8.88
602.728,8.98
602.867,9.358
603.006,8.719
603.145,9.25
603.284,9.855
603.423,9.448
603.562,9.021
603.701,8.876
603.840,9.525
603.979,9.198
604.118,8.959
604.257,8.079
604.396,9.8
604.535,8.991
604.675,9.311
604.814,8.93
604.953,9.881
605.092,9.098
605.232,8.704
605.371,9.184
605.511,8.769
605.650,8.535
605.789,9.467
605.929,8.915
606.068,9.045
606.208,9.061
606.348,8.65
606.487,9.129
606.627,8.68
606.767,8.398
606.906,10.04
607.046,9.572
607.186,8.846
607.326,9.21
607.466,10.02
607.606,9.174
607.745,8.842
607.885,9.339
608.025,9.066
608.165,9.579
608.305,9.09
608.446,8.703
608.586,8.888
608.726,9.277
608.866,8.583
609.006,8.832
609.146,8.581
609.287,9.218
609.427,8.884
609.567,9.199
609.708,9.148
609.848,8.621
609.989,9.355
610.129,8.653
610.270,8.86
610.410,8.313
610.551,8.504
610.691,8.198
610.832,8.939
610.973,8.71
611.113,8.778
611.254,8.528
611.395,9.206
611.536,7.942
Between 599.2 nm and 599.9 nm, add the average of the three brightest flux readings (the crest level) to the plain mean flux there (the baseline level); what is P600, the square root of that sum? 4.26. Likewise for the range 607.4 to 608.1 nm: 4.34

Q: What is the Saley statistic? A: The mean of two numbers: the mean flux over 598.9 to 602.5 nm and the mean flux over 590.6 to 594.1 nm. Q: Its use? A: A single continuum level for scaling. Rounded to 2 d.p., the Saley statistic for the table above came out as 8.70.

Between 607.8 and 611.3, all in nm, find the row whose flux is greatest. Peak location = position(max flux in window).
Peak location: 608.165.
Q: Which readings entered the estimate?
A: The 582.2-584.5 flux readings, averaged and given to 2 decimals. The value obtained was 9.22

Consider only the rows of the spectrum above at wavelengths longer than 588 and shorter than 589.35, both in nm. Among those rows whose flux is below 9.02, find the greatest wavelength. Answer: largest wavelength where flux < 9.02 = 589.280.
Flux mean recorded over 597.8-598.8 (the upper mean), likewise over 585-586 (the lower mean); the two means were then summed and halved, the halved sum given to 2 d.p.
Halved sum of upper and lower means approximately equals 8.82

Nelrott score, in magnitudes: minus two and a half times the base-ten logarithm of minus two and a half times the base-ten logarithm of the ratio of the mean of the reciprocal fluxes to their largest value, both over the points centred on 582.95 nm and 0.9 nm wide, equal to 3.05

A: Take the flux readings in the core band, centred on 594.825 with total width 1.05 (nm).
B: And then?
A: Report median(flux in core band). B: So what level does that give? 8.7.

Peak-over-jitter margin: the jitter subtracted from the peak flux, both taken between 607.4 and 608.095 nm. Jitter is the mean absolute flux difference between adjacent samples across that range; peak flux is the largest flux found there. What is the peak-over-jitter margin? 9.53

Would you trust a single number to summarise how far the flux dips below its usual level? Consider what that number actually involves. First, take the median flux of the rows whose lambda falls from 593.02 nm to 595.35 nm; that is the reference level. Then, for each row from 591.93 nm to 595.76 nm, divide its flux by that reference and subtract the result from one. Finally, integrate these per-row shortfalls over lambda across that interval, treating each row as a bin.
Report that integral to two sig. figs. -0.031 nm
